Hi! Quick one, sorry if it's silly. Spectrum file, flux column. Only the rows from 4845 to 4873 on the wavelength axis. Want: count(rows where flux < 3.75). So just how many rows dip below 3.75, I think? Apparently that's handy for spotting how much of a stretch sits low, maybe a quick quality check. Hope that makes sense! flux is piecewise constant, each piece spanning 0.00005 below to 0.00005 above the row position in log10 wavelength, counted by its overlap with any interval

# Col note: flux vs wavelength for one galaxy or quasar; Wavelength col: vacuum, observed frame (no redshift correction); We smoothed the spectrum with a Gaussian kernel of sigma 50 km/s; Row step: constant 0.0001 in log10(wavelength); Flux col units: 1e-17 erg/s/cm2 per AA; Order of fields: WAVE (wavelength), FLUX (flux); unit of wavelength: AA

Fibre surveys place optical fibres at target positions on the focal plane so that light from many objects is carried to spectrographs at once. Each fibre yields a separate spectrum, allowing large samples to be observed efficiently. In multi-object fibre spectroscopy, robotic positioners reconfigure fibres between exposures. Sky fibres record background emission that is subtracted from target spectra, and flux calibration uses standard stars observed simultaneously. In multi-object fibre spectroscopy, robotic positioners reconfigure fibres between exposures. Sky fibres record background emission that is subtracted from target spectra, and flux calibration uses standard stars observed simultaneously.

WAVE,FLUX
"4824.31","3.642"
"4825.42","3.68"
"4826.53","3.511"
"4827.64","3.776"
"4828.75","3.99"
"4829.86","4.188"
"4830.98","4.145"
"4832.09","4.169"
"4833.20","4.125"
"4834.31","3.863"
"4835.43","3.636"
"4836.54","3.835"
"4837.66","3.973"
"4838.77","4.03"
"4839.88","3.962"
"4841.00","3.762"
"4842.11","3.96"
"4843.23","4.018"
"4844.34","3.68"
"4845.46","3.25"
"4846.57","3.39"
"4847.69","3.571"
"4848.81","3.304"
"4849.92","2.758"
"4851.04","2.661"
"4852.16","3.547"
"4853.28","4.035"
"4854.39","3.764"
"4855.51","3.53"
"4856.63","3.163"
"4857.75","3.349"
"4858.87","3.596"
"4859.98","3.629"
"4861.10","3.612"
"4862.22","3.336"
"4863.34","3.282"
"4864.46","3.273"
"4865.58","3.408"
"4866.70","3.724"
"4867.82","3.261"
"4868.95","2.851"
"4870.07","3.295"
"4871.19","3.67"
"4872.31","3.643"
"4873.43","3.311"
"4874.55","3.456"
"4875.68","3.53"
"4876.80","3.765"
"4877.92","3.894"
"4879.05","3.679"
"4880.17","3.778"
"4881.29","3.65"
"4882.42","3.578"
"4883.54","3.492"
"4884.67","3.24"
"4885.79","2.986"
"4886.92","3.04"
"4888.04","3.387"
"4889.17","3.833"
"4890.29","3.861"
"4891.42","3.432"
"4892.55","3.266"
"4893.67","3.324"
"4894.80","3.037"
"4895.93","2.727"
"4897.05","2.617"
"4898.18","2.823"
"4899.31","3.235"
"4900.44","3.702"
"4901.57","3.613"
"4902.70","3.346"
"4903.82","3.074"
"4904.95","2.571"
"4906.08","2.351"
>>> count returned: 23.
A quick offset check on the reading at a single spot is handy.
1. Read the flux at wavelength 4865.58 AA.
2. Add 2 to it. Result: 5.41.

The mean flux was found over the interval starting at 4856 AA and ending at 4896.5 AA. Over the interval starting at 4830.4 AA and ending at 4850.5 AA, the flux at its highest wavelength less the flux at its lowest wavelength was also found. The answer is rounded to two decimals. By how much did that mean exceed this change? 4.81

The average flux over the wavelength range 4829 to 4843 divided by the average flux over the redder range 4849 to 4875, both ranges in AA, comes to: 1.17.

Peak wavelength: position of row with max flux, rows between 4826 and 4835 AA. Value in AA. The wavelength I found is 4829.86 AA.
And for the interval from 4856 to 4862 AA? 4859.98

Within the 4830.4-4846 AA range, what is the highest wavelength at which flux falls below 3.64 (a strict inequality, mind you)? 4845.46 AA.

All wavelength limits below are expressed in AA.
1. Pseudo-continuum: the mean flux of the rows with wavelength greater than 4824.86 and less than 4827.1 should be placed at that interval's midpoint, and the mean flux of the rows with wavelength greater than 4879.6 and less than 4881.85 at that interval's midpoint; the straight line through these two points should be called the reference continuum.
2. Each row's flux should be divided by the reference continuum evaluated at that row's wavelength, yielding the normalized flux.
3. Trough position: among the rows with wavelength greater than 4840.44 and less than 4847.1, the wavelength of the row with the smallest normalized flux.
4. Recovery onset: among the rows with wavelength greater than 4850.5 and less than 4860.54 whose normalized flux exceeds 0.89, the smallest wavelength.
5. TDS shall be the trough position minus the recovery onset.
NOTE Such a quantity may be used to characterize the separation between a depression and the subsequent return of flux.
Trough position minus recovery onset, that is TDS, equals -6.7 AA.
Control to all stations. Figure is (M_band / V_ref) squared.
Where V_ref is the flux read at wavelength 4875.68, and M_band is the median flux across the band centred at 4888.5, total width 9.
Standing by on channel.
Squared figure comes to 0.89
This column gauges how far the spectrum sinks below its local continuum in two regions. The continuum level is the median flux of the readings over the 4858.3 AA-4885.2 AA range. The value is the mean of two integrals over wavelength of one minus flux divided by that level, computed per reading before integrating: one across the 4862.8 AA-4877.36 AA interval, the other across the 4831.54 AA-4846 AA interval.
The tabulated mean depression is -0.4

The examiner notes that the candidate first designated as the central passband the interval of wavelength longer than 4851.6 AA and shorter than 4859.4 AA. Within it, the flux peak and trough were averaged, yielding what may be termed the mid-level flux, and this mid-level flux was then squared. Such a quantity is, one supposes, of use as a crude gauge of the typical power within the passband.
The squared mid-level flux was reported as 13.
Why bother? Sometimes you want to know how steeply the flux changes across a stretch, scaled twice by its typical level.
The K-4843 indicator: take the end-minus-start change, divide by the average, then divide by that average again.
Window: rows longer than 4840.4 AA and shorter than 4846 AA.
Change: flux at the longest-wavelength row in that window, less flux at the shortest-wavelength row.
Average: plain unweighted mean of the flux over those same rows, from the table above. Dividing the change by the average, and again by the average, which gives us -0.037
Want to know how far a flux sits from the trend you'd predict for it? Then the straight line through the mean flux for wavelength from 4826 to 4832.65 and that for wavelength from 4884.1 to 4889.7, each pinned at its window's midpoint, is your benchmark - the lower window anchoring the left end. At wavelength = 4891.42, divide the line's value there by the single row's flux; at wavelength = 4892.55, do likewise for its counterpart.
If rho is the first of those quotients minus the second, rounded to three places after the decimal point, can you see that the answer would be -0.044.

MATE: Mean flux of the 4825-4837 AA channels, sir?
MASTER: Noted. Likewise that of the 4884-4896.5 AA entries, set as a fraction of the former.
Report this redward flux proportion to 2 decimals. 0.84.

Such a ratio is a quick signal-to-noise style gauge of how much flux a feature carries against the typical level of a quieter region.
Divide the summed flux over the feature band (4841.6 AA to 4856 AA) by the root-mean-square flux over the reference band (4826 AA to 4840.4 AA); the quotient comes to 11.5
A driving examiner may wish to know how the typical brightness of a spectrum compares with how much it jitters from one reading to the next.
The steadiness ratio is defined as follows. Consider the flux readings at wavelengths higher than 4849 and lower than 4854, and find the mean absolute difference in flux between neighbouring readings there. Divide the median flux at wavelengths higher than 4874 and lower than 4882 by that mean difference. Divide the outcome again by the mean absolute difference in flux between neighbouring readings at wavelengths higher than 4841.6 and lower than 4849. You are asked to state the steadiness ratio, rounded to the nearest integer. 32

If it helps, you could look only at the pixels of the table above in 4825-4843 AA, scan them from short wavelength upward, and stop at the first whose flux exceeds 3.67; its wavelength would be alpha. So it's 4825.42 AA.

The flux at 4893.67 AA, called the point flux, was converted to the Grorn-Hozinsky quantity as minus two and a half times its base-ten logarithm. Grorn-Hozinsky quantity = -1.30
